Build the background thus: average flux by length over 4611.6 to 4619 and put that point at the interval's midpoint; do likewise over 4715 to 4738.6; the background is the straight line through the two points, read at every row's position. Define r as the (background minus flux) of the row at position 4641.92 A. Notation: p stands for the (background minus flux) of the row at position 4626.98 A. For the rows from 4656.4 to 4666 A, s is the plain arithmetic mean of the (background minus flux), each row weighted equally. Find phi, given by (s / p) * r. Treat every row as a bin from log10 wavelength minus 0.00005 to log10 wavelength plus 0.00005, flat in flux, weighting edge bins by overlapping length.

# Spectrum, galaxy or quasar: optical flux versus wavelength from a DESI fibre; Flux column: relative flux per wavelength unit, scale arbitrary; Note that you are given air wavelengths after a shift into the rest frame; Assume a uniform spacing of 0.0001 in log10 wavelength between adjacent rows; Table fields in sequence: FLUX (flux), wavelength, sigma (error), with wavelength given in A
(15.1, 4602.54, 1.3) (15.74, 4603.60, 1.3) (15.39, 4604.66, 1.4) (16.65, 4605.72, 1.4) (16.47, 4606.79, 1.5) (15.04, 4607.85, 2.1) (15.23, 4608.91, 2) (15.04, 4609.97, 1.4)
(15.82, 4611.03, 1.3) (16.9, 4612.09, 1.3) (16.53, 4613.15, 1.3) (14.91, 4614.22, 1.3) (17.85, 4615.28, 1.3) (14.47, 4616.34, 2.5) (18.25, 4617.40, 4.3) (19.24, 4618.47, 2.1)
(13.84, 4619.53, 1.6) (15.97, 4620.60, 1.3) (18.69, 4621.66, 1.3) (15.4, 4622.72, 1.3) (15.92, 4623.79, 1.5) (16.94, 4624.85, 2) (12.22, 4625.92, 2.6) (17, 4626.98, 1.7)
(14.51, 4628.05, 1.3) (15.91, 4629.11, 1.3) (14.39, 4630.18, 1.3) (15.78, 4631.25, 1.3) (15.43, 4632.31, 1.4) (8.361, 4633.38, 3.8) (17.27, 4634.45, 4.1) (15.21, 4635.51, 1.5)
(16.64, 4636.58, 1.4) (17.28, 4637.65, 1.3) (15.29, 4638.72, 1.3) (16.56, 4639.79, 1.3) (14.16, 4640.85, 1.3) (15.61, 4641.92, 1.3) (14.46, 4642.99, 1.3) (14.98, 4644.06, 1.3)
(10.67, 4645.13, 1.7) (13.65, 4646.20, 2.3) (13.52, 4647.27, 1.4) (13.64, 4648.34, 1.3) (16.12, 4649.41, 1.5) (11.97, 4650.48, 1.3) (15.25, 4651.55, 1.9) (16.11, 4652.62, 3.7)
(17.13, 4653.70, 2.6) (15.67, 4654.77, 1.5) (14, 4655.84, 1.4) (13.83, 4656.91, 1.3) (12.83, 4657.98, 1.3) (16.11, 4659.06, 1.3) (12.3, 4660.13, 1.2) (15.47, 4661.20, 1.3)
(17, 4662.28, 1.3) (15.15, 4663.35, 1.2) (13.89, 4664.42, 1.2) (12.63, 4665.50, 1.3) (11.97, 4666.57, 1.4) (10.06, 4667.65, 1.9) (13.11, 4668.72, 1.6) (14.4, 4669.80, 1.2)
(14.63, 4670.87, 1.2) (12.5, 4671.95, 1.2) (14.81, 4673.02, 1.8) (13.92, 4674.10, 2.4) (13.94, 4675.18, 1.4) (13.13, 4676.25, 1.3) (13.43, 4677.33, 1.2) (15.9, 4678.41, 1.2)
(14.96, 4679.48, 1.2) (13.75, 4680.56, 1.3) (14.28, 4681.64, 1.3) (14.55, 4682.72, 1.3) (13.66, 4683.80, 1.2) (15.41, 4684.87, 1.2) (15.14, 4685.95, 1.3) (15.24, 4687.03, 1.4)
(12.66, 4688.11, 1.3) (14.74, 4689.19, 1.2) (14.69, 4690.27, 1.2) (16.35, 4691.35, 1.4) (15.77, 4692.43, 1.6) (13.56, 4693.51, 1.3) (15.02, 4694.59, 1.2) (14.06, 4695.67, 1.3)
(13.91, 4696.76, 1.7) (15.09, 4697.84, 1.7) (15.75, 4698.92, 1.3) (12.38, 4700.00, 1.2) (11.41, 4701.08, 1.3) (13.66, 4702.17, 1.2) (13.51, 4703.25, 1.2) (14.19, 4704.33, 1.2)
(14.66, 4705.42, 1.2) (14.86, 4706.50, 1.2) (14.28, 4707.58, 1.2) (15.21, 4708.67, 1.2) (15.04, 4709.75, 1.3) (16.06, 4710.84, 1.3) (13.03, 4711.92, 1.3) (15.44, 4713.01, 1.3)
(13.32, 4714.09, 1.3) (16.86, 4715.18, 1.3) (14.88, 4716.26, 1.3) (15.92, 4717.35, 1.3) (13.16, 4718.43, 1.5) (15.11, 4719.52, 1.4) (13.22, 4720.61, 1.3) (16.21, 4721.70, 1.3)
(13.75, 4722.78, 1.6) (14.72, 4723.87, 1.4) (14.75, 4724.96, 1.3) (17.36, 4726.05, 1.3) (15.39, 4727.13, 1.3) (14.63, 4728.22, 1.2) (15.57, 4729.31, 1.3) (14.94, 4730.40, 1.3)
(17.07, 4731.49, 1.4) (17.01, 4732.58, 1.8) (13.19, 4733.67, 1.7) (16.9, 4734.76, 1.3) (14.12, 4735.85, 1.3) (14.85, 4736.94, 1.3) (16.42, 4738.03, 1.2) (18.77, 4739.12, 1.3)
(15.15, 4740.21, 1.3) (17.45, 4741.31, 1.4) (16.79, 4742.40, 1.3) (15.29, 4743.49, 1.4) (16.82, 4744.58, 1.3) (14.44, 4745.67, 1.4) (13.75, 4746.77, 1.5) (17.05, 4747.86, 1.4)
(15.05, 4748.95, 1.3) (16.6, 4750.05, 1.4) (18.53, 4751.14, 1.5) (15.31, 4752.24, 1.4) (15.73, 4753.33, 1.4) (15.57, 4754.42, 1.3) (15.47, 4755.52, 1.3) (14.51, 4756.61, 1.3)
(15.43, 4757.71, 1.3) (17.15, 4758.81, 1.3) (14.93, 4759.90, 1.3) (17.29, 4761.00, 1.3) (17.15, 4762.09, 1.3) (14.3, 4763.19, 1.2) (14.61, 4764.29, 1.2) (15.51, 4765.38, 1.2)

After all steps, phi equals -5.5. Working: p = -0.3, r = 0.9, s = 1.9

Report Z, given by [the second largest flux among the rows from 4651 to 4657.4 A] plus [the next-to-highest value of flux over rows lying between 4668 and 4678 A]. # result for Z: 30.7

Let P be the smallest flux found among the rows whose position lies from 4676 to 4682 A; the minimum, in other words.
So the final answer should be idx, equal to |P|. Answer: 13.1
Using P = 13.13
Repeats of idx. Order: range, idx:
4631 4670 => 8.4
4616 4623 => 13.8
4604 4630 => 12.2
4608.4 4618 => 14.5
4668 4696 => 12.5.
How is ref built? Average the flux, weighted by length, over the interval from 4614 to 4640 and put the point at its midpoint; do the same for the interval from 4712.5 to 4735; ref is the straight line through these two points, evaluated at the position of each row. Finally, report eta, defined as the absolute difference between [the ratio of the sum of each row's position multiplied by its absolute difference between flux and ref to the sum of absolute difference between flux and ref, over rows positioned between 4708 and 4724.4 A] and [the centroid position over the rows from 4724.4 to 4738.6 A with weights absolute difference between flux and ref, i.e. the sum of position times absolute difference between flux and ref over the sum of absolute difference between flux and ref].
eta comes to 15.1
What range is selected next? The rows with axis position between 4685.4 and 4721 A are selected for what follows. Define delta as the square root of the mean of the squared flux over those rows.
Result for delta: 14.5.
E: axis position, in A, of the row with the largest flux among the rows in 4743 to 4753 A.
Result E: 4751.14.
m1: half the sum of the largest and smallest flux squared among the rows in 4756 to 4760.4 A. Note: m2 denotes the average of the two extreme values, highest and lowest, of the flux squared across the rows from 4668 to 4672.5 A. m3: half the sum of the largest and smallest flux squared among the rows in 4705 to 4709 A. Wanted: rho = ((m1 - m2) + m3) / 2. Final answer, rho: 142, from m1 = 252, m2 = 185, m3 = 218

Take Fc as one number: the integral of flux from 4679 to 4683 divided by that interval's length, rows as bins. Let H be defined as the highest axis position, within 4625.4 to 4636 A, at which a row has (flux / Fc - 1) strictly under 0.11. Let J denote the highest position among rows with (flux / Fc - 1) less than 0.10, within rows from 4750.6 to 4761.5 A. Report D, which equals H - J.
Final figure -124.4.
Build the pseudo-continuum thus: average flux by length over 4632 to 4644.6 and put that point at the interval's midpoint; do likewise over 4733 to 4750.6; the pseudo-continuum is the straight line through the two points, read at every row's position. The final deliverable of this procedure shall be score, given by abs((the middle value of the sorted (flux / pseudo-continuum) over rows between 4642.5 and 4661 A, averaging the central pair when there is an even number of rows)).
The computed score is 0.92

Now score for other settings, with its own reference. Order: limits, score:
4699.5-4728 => 0.94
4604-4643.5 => 1.05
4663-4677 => 0.91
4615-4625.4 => 1.10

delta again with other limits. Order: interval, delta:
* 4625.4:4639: 15.2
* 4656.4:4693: 14.3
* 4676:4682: 14.3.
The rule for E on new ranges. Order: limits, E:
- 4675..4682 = 4678.41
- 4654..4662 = 4659.06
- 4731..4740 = 4739.12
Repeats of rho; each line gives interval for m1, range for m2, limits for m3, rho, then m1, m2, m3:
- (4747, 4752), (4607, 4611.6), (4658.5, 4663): 133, 285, 238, 220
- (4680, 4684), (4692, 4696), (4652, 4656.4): 114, 199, 216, 245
